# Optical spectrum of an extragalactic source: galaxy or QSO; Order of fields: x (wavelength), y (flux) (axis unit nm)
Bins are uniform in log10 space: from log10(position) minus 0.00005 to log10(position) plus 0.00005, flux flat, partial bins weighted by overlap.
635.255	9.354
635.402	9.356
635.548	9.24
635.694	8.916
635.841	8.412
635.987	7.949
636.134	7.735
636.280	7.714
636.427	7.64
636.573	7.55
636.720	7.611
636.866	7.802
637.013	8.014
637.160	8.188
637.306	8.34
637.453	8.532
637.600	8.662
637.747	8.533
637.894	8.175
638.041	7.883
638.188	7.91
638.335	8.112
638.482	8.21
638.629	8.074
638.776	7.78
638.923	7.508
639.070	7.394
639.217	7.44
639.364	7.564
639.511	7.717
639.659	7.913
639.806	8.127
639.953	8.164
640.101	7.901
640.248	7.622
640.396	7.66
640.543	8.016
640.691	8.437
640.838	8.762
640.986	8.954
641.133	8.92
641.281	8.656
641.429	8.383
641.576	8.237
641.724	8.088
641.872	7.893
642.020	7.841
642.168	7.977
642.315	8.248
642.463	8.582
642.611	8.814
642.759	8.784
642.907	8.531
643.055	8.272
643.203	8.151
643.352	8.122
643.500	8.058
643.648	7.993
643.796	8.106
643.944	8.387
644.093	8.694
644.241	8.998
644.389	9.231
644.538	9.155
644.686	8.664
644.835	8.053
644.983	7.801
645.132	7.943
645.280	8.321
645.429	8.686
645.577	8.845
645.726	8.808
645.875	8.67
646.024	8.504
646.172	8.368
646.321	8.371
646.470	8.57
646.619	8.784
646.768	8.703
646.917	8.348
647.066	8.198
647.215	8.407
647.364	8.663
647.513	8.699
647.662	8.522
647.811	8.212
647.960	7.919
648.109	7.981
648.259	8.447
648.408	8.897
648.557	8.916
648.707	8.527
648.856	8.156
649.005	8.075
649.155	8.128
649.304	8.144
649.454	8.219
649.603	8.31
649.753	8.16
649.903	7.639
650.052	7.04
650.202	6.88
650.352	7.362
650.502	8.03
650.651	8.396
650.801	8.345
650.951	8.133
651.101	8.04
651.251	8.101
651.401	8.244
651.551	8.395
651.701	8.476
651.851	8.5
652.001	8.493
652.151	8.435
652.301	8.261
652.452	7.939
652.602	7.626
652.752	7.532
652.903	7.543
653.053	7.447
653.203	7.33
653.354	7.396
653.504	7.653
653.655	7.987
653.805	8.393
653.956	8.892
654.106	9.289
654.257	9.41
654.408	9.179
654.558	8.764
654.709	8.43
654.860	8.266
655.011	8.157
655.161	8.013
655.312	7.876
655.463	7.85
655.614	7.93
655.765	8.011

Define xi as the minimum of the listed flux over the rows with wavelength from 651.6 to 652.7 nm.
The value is 7.626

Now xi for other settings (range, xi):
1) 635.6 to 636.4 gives 7.714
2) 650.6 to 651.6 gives 8.04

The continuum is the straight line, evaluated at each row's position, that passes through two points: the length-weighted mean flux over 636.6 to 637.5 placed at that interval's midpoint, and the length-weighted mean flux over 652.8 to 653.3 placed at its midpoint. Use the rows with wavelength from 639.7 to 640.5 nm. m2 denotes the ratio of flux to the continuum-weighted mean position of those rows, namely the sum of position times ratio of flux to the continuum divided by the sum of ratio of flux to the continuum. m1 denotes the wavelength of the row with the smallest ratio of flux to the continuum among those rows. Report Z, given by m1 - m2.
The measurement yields 0.15 nm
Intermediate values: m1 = 640.248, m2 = 640.10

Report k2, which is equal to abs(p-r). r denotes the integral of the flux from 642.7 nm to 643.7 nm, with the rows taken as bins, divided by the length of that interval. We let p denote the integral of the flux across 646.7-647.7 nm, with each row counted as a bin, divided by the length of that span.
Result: 0.2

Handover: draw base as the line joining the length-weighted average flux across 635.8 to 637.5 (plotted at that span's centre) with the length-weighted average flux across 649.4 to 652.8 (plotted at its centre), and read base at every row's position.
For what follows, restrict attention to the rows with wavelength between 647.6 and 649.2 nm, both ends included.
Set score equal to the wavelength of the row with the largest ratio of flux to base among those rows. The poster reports 648.557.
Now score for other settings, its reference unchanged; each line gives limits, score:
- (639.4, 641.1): 640.986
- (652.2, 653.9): 653.805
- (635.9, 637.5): 637.453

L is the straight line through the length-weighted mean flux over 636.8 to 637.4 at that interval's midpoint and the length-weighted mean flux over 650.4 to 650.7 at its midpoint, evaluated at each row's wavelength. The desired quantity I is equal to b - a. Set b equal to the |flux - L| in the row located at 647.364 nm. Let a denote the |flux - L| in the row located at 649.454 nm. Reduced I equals 0.4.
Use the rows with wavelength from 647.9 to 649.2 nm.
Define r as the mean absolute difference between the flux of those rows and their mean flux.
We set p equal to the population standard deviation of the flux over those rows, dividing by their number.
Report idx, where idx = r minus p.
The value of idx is -0.038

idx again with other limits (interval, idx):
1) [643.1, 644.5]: -0.054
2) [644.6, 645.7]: -0.036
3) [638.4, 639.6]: -0.045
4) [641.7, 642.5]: -0.045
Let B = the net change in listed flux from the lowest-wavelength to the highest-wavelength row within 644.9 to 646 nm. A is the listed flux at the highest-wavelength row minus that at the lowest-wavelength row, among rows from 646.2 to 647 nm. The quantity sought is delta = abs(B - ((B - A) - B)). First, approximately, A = 0.0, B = 0.9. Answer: 0.85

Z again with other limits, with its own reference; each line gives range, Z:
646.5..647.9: -0.15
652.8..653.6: 0.00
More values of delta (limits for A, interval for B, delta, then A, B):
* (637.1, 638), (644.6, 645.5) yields 0.01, 0.0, 0.0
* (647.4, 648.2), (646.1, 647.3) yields 0.68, -0.7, 0.0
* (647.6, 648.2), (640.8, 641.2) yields 0.38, -0.5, 0.2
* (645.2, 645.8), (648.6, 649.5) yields 0.18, 0.5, -0.3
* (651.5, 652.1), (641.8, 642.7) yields 1.02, 0.1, 0.9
